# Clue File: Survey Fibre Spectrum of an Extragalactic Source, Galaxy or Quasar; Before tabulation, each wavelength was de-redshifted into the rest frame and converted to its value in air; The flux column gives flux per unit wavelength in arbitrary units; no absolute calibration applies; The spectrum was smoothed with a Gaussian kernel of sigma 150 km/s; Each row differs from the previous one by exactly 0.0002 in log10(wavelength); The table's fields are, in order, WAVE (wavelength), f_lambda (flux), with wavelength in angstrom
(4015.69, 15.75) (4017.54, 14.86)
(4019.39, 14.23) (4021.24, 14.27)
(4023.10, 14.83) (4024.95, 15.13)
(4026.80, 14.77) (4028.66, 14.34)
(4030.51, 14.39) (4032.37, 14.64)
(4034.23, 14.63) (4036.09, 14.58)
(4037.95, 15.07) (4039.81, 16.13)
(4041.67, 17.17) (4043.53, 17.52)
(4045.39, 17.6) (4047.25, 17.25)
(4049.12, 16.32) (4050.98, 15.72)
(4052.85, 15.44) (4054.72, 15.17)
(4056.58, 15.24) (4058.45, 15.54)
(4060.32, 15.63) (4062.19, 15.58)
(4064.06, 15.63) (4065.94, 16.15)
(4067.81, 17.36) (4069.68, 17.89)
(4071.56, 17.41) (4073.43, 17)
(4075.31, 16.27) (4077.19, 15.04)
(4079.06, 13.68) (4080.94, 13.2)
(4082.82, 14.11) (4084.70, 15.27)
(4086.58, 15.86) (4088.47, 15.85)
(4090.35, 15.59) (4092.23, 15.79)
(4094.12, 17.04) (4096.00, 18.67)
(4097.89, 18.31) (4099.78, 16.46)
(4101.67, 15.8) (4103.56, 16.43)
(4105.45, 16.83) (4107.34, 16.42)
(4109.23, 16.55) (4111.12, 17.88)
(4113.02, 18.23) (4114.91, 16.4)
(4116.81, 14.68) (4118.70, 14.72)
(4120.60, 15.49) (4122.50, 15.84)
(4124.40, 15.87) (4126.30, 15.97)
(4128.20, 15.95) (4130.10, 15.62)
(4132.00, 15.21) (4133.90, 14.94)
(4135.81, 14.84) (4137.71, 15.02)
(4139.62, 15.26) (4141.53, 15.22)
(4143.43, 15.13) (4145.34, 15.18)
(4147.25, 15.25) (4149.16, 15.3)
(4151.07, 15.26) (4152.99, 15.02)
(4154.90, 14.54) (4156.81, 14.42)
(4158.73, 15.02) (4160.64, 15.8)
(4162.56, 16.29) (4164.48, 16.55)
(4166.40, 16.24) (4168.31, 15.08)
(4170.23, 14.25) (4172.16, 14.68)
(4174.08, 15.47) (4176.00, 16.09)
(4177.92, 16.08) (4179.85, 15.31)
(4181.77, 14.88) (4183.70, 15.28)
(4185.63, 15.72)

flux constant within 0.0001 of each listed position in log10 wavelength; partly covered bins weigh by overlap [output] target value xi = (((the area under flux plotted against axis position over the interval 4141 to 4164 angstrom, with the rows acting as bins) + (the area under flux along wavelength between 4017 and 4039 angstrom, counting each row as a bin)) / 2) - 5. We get 331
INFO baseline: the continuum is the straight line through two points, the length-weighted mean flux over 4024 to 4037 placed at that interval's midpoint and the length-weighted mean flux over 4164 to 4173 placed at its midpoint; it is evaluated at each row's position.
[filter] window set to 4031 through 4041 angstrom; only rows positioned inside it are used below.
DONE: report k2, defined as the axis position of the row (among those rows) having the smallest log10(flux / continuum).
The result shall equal 4036.09 angstrom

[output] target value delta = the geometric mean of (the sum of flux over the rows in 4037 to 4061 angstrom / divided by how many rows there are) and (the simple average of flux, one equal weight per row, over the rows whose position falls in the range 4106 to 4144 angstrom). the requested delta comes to 15.9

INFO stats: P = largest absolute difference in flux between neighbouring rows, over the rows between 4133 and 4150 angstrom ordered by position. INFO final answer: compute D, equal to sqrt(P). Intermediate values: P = 0.24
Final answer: 0.49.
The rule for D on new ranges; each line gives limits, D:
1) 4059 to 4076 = 1.10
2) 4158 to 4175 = 1.08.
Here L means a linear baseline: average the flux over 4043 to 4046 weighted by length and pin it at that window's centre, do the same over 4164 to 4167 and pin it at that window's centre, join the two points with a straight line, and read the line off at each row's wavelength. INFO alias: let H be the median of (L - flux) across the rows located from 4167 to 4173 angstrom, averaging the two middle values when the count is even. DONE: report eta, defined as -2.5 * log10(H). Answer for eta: -0.53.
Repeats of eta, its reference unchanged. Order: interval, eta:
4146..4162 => -0.34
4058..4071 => -0.61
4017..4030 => -1.19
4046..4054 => -0.44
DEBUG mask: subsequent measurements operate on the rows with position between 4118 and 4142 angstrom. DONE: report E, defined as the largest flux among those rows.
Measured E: 15.97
